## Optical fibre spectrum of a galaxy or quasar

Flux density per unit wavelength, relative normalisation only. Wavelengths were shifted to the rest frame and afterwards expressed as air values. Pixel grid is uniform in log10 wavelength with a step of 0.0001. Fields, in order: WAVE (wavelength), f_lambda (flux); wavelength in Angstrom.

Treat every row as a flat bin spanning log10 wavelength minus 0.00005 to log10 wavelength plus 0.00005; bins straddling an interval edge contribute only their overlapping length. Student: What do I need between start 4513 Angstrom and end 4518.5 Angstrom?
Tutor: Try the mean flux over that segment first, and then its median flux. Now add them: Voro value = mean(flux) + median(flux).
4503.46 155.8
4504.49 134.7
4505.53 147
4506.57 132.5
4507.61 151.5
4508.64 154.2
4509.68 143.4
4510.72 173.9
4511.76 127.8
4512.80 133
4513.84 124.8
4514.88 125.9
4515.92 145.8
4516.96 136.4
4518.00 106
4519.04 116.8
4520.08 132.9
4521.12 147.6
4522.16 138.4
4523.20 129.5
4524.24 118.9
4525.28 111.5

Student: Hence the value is 254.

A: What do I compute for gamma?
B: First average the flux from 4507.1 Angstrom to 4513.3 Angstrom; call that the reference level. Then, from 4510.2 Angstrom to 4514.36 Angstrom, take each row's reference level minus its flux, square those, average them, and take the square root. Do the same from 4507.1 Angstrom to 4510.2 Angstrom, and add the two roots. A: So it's 26.4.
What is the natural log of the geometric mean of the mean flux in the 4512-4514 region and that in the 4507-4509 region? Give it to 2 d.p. 4.94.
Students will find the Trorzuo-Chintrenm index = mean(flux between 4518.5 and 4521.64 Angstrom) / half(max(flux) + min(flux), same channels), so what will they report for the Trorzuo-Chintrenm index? 1.00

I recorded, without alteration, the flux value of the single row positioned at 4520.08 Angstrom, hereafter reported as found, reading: 132.9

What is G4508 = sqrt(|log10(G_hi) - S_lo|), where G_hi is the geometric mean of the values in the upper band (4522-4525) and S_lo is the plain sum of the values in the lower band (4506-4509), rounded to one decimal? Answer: 20.9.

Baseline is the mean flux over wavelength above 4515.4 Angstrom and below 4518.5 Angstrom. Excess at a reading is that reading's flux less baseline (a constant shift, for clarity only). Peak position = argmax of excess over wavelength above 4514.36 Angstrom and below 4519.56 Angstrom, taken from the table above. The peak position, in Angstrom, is 4515.92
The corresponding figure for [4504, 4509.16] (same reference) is 4508.64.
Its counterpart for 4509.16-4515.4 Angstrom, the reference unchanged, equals 4510.72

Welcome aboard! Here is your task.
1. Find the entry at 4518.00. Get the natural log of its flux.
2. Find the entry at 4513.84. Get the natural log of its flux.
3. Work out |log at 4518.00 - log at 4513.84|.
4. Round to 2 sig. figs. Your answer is 0.16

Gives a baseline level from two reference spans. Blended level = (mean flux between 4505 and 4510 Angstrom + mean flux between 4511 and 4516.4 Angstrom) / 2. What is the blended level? 139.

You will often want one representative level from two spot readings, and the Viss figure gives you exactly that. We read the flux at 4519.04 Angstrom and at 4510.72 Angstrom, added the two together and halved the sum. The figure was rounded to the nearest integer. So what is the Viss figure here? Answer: 145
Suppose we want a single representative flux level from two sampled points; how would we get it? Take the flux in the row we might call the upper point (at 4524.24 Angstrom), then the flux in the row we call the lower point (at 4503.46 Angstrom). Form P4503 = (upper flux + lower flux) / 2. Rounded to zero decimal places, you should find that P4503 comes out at 137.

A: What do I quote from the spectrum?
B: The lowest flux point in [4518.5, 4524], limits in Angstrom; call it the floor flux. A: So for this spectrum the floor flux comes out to 116.8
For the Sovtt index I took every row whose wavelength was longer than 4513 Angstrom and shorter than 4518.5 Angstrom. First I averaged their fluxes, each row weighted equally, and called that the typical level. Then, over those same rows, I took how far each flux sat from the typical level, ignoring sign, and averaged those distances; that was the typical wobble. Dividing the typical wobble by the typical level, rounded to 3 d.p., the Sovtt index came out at 0.083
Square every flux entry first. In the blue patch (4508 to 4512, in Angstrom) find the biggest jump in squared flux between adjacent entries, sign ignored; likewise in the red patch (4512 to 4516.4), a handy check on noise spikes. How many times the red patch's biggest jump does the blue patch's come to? 2.6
